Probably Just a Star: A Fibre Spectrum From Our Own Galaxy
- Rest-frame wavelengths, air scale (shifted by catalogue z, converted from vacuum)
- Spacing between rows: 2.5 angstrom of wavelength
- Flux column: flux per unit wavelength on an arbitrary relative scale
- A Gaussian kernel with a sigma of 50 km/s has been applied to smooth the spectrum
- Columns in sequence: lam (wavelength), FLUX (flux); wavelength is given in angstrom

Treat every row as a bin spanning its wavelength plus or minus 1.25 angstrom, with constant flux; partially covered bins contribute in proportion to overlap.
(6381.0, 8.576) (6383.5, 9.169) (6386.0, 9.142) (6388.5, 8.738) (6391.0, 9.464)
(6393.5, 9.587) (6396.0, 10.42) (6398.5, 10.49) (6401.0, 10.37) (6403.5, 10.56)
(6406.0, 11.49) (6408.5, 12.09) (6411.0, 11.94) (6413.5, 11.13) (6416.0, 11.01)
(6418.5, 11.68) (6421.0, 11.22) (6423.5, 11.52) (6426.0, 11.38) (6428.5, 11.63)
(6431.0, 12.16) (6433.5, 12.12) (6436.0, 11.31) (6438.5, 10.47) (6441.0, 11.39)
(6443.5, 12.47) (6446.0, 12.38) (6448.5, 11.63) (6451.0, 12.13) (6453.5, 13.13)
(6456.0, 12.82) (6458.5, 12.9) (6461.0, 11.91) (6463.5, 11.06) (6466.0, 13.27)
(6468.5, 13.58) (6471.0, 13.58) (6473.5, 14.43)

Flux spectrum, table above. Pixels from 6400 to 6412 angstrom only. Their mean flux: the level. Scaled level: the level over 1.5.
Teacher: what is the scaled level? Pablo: 7.5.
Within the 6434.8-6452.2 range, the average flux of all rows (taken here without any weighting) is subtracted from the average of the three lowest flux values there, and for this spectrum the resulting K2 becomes -0.63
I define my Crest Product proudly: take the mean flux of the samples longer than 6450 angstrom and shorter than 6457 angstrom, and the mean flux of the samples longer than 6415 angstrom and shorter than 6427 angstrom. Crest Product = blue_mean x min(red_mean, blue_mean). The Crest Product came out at 129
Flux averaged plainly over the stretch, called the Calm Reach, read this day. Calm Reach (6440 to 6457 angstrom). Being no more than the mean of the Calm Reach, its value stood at 12.3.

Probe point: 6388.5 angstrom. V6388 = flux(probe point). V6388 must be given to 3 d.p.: 8.738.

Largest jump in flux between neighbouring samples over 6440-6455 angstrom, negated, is -1.08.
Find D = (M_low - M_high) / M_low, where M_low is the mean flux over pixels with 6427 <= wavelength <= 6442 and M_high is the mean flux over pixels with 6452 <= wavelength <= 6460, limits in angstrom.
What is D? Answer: -0.12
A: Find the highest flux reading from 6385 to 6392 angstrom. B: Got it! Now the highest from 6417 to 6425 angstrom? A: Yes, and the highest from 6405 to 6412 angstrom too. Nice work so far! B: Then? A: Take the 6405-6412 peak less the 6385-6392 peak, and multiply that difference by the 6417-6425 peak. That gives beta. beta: 31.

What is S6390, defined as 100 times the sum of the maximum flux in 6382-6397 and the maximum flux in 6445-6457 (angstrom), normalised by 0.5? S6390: 4710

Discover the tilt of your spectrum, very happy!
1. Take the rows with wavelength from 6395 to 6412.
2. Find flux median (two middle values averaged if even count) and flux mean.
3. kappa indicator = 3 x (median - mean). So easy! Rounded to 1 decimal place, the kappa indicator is -1.5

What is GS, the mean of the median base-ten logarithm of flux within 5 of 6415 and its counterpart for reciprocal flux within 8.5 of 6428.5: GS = 0.572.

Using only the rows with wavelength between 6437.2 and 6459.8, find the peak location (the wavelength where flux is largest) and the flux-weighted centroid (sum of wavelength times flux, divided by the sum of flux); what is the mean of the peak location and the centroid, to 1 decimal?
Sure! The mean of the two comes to 6451.2 angstrom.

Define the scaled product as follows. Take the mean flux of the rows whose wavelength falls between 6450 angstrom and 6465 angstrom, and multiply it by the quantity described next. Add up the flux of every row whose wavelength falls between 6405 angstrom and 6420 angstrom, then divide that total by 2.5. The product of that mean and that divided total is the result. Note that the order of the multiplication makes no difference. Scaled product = 342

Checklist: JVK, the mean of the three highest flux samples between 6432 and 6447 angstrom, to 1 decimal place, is 12.3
